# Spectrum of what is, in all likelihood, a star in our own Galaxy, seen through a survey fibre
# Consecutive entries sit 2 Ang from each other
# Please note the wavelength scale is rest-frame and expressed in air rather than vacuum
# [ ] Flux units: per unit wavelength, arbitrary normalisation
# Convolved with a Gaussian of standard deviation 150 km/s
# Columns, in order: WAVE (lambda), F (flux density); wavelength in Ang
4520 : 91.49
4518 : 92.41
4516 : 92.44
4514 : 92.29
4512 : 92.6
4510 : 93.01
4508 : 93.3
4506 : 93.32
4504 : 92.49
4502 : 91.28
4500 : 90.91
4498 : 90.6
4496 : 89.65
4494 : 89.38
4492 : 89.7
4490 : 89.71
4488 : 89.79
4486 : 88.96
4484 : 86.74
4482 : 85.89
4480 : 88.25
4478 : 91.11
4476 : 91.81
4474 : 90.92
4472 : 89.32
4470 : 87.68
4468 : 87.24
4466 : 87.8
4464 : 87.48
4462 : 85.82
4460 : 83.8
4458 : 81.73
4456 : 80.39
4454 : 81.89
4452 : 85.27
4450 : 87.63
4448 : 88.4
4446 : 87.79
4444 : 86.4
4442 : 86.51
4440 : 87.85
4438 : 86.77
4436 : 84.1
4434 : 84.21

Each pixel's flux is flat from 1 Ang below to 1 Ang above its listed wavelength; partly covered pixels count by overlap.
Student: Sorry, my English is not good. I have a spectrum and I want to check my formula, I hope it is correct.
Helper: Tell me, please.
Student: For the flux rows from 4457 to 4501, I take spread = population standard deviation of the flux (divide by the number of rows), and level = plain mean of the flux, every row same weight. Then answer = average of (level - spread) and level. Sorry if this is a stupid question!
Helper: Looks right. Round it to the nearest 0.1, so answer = 87.2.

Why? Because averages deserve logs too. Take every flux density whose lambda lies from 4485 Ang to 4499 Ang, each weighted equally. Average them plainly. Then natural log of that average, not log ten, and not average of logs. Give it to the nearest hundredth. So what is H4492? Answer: 4.50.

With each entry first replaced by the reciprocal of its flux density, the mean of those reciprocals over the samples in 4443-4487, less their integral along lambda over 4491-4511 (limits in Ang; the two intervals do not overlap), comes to -0.21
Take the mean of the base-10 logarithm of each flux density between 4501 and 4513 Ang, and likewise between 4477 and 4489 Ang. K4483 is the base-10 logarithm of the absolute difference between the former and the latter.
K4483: -1.69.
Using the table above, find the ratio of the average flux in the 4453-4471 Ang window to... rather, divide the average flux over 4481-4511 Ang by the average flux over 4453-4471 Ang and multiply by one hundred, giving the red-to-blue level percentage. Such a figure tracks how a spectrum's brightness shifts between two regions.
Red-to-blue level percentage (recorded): 106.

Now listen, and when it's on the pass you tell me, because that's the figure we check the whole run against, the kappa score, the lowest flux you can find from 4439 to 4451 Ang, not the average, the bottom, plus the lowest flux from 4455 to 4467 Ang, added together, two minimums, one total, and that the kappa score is 167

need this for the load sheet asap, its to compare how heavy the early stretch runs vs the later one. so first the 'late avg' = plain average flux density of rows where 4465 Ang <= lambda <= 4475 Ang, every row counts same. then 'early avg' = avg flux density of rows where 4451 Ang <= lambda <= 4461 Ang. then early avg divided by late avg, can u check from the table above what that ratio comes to 0.933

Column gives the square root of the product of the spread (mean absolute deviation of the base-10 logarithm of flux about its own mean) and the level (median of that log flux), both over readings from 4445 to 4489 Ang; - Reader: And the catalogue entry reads 0.150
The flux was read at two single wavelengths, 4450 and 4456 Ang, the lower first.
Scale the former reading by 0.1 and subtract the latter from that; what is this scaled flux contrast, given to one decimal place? -71.6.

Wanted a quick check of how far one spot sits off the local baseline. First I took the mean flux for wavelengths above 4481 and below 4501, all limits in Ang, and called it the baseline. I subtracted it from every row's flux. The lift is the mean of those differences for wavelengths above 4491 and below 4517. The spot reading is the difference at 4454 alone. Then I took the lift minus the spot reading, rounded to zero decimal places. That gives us 10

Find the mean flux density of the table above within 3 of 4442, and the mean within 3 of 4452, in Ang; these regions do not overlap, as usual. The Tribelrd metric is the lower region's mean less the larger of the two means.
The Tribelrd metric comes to 0.0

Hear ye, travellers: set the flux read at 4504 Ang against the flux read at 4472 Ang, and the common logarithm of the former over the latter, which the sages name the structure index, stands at 0.015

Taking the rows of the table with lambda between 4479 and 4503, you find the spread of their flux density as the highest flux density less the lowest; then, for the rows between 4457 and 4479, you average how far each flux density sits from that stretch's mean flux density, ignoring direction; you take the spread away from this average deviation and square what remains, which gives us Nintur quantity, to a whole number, 10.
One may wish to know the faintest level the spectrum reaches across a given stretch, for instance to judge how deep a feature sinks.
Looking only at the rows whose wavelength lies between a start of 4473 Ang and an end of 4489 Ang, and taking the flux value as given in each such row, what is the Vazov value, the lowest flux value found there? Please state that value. 85.89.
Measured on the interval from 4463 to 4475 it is 87.24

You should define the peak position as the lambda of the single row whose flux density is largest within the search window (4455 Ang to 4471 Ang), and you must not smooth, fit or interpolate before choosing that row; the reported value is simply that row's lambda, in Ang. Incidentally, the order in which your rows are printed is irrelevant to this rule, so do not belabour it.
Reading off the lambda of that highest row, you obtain 4466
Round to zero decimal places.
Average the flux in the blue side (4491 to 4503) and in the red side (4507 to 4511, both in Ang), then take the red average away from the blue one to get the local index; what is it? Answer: -3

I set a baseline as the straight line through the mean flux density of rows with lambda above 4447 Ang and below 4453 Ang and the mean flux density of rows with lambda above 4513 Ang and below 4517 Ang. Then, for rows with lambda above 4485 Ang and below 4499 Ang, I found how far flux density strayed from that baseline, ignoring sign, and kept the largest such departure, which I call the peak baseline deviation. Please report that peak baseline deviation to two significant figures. 1.3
